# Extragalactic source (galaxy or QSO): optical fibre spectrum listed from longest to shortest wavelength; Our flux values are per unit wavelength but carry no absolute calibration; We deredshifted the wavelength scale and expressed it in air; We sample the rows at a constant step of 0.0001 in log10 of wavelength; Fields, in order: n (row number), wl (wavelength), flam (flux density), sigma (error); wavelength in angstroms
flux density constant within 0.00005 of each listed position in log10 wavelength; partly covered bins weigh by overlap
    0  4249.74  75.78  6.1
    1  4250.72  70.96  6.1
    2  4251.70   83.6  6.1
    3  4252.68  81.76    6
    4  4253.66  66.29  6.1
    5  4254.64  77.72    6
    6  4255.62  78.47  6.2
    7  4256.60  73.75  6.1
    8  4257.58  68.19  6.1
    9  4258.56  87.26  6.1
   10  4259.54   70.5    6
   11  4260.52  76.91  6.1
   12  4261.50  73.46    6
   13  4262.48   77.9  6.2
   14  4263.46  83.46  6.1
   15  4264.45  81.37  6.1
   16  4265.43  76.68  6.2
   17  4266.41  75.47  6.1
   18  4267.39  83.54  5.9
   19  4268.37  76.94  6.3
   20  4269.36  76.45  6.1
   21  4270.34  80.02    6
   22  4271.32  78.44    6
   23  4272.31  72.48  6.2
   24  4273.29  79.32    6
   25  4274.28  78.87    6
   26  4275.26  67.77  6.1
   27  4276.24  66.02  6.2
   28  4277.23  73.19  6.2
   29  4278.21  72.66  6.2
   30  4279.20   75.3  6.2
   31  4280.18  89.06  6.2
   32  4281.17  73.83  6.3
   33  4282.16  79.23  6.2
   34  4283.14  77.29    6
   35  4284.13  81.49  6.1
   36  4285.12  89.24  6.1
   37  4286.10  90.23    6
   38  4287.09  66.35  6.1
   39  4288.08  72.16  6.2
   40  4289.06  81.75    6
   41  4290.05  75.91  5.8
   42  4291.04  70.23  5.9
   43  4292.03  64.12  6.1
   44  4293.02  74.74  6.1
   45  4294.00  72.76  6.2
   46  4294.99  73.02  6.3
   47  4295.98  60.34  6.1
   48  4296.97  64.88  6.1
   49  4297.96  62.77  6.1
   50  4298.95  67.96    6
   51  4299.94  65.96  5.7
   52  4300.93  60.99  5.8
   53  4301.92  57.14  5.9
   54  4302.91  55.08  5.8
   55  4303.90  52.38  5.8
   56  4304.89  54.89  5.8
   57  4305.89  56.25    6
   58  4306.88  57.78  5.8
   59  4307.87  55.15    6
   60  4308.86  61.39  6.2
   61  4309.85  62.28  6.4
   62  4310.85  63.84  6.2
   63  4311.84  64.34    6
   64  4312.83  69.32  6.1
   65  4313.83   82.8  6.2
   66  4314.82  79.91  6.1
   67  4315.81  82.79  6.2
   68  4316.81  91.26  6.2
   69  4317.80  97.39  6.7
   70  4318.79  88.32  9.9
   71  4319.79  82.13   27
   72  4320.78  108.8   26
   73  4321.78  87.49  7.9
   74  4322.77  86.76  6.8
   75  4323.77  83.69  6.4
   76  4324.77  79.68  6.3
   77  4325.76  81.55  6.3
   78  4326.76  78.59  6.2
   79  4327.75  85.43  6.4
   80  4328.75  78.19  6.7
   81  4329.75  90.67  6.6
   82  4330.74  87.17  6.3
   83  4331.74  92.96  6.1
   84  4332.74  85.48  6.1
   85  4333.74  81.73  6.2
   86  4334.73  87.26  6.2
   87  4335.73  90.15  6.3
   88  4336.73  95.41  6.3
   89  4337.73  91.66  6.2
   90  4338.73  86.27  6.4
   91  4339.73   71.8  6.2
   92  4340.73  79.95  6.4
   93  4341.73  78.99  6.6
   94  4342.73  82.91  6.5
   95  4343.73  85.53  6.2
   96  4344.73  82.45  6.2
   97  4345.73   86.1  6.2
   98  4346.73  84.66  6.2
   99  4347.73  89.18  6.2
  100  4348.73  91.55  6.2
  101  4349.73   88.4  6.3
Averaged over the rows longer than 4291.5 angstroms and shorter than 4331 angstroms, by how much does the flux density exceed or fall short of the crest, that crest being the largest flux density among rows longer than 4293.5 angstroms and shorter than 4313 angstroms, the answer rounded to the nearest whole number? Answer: 0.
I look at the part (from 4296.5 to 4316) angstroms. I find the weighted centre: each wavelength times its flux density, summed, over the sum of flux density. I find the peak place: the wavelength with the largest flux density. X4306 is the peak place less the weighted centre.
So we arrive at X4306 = 7.0 angstroms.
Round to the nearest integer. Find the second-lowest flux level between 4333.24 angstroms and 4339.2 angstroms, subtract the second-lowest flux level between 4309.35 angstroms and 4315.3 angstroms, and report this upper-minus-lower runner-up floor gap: 22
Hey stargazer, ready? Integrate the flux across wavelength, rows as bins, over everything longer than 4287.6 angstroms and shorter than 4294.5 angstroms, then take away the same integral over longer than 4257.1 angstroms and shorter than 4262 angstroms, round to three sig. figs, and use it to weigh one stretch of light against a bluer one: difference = 136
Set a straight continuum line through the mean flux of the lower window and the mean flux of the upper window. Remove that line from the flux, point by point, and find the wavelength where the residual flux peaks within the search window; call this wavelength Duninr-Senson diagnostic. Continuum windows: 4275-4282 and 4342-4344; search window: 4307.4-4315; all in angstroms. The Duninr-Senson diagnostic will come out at 4313.83 angstroms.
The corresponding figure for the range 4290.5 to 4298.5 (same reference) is 4293.02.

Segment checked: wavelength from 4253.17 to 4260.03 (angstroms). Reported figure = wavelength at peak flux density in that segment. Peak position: 4258.56 angstroms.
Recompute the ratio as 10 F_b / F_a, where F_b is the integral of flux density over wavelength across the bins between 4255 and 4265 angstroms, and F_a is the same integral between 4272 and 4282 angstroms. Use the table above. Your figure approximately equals 10.3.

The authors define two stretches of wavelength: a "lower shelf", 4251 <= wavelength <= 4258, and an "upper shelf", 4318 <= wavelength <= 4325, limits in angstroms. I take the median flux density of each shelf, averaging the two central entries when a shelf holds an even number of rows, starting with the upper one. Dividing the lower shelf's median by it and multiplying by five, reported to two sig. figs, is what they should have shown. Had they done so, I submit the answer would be 4.5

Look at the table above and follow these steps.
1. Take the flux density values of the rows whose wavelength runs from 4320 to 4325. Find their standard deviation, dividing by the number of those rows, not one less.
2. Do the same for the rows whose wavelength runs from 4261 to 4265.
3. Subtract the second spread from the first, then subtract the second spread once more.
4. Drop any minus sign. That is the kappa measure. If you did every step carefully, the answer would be 2.6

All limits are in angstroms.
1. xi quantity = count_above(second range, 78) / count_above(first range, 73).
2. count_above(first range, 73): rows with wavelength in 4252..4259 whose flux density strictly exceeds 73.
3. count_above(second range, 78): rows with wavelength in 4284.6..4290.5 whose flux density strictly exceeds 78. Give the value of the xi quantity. 0.6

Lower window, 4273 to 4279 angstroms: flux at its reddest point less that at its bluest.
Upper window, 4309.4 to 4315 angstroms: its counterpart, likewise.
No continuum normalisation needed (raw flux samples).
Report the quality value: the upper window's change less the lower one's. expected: 24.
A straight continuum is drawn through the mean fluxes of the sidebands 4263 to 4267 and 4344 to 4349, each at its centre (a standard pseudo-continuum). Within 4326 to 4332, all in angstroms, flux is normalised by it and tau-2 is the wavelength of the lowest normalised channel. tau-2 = 4328.75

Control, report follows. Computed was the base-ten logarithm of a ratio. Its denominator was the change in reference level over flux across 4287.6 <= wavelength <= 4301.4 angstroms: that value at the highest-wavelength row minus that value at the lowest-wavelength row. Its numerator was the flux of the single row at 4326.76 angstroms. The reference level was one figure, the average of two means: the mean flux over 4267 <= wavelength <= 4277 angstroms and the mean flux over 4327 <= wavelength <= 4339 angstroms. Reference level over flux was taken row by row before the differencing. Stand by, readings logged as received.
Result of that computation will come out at 2.58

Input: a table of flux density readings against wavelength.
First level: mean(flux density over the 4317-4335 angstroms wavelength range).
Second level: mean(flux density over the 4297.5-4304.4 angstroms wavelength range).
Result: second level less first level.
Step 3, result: -27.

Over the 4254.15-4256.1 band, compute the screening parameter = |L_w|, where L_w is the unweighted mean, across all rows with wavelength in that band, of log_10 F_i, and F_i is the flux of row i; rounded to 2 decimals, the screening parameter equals 1.89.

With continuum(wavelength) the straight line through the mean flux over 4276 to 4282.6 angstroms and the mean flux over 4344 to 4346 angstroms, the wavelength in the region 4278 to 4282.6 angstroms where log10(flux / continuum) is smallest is 4278.21 angstroms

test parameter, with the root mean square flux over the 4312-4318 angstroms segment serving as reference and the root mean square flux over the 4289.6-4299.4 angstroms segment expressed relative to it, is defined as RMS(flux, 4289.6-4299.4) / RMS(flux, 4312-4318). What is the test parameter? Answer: 0.82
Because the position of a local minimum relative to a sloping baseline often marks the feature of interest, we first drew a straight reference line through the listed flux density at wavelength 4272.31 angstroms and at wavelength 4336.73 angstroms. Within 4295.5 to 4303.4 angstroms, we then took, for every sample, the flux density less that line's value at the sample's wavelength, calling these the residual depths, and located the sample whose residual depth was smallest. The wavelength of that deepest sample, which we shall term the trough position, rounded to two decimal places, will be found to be 4302.91 angstroms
